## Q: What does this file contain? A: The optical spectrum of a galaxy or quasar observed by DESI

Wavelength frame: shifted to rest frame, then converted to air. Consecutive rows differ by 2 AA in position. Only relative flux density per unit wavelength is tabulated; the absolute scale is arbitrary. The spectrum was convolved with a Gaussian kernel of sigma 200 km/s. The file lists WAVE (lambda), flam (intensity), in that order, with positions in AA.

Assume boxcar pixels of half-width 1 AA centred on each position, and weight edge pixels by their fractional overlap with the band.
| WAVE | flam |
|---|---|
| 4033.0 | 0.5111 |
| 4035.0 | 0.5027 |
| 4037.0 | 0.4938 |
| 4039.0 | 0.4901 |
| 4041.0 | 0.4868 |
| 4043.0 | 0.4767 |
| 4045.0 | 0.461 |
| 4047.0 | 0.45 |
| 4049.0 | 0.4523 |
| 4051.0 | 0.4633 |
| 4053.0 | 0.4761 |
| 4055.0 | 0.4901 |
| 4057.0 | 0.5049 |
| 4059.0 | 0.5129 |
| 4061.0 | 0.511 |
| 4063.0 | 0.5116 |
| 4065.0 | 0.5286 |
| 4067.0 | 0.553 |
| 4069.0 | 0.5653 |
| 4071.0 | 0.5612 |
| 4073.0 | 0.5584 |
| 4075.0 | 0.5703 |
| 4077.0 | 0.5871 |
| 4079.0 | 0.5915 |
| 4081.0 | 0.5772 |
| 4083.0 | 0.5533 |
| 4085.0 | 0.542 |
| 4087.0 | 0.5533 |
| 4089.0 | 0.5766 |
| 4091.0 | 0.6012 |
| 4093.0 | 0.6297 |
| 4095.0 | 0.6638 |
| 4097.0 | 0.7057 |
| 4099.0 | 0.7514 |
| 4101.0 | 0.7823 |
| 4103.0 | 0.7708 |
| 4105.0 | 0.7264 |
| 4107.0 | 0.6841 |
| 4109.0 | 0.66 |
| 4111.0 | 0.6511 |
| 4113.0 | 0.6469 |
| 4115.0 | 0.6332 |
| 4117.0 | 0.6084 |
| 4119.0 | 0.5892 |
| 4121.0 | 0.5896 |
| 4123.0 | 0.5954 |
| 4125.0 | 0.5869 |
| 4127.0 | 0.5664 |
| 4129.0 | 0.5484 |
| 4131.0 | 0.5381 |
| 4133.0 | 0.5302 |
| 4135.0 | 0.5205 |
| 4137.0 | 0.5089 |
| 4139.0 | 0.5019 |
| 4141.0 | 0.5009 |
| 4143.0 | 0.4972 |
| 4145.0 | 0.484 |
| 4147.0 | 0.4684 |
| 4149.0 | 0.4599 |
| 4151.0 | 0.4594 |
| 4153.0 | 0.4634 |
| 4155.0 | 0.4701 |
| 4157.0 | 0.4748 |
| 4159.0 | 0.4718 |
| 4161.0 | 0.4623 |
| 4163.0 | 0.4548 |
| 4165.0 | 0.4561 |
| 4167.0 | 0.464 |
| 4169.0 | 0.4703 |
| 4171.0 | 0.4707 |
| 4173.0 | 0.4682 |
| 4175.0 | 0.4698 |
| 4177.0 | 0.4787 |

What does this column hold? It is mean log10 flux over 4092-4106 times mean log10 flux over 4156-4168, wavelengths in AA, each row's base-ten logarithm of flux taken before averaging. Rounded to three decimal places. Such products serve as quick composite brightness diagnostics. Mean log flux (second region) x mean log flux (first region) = 0.048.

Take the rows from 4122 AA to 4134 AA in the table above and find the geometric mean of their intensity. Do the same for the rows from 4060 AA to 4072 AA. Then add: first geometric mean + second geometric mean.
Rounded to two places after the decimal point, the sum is 1.10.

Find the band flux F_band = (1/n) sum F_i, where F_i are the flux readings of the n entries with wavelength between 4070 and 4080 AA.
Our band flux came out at 0.57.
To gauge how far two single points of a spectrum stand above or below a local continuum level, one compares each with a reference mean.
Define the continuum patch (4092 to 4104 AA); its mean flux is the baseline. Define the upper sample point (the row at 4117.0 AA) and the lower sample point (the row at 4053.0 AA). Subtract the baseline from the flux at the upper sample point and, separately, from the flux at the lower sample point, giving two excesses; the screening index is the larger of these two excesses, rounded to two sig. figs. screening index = -0.11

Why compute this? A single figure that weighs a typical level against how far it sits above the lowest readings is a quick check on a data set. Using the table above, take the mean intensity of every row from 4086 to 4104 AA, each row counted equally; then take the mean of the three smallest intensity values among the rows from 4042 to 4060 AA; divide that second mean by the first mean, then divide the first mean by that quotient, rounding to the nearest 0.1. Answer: 1.0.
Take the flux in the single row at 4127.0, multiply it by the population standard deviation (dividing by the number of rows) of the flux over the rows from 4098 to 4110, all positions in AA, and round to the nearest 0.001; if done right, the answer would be 0.025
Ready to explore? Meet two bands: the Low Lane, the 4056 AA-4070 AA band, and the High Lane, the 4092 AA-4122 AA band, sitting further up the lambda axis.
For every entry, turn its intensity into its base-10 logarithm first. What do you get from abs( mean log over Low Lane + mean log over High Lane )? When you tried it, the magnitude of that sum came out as 0.453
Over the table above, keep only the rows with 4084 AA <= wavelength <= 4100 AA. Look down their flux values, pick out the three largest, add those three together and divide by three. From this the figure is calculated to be 0.71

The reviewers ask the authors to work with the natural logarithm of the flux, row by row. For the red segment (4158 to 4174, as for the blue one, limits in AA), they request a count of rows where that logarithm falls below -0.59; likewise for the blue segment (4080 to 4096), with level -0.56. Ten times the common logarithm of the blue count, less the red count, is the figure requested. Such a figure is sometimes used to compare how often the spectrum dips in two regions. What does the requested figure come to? -3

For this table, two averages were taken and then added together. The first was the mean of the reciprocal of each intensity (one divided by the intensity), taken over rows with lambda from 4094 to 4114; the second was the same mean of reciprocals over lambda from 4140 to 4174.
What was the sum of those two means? 3.6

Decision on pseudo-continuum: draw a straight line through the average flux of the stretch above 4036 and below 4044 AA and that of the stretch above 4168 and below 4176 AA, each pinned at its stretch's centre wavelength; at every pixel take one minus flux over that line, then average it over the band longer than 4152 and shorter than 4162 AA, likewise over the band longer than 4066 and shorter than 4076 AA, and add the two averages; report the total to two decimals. -0.16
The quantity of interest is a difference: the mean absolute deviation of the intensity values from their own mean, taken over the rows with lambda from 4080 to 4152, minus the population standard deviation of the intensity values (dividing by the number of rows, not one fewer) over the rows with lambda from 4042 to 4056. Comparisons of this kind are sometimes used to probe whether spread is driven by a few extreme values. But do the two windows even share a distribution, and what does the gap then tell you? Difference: 0.06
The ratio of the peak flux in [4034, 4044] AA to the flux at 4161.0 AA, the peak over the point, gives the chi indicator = 1.09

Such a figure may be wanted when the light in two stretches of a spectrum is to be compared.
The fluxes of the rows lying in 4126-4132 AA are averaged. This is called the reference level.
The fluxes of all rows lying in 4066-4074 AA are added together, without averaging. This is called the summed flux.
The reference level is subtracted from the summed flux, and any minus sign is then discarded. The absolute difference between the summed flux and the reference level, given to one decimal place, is 1.7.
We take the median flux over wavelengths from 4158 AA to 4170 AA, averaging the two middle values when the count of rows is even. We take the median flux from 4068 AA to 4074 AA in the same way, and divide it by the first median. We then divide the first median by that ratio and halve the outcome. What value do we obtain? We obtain 0.191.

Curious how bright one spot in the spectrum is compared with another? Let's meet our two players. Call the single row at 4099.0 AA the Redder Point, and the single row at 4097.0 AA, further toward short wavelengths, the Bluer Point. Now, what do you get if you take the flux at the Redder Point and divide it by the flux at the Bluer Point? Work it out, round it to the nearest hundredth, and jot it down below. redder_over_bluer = 1.06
